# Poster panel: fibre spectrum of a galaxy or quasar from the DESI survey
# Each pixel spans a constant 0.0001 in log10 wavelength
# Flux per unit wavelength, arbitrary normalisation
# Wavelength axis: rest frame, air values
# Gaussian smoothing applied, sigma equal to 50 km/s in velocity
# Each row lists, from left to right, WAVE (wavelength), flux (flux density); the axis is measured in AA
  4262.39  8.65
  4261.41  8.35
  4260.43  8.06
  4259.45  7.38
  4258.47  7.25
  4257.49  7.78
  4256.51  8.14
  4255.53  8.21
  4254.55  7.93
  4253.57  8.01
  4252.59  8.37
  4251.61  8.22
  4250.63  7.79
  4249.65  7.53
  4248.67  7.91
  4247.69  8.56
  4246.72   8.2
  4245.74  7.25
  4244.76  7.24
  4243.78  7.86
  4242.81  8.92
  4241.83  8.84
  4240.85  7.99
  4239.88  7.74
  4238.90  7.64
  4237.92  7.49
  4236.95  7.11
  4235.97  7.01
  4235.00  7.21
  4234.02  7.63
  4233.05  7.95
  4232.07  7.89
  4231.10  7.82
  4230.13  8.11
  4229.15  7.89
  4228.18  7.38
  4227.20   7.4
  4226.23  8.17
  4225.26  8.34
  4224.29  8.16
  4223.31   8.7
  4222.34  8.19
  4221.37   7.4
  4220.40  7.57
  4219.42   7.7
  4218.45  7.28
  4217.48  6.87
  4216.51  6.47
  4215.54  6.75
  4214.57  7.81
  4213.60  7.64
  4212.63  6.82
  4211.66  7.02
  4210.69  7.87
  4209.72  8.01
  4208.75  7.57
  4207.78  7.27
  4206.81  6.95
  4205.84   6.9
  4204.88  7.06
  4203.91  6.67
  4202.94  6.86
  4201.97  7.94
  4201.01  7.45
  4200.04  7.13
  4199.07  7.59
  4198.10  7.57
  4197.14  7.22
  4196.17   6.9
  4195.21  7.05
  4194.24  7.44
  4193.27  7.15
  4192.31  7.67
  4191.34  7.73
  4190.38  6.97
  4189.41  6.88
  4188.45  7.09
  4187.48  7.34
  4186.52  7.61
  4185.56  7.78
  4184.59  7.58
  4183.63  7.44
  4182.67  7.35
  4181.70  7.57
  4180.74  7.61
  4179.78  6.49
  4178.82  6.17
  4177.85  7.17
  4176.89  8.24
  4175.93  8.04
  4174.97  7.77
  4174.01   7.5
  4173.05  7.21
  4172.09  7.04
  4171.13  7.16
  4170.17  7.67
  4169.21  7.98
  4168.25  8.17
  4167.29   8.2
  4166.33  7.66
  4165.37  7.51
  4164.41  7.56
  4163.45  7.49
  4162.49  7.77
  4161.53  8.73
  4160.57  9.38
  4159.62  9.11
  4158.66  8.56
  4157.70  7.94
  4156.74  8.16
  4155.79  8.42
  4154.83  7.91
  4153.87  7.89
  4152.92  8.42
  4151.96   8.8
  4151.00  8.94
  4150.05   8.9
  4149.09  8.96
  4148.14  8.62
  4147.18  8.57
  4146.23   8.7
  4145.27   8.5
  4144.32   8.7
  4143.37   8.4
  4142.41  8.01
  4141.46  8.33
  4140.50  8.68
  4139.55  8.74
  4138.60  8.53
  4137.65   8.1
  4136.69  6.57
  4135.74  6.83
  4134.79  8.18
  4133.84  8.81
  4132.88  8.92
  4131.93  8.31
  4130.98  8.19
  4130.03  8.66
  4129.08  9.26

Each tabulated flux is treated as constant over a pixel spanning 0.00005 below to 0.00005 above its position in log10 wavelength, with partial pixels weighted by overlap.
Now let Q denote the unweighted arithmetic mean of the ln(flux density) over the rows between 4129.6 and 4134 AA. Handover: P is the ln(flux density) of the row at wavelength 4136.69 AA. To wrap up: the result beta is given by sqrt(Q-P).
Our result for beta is 0.52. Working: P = 1.88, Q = 2.15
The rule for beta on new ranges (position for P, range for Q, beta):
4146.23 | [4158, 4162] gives 0.16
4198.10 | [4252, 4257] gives 0.27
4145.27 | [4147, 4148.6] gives 0.11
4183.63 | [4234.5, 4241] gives 0.03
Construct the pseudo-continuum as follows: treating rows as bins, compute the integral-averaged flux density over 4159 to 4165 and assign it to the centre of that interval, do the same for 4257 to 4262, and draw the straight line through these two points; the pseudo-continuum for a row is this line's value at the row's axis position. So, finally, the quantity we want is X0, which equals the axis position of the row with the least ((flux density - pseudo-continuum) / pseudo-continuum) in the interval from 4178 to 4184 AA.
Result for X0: 4178.82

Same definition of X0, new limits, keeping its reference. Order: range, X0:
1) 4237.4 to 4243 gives 4237.92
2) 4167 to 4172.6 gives 4172.09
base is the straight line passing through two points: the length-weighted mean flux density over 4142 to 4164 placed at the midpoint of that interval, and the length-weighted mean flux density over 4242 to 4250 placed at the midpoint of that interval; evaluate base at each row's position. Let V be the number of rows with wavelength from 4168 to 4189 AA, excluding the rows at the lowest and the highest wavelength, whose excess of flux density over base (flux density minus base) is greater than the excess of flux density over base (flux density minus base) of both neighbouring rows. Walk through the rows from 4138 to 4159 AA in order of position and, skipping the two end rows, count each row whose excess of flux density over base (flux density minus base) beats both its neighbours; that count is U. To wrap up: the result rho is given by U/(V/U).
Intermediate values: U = 6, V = 3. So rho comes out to 12.0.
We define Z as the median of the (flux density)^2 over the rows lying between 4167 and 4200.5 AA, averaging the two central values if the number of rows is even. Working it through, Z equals 55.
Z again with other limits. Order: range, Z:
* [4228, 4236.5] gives 61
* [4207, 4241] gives 58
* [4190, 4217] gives 52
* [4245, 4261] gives 64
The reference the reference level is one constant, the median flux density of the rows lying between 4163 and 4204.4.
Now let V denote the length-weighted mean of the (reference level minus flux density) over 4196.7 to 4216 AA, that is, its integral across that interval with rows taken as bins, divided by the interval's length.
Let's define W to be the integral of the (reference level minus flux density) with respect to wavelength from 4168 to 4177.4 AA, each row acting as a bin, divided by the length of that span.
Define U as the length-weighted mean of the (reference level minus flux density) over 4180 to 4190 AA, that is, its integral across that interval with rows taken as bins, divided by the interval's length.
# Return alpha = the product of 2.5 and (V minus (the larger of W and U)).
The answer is 0.2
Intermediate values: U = 0.1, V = 0.18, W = -0.2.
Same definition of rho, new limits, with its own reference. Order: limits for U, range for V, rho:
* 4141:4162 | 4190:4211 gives 6.0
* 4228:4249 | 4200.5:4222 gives 3.2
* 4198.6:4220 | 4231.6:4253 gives 5.3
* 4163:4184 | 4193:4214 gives 3.2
